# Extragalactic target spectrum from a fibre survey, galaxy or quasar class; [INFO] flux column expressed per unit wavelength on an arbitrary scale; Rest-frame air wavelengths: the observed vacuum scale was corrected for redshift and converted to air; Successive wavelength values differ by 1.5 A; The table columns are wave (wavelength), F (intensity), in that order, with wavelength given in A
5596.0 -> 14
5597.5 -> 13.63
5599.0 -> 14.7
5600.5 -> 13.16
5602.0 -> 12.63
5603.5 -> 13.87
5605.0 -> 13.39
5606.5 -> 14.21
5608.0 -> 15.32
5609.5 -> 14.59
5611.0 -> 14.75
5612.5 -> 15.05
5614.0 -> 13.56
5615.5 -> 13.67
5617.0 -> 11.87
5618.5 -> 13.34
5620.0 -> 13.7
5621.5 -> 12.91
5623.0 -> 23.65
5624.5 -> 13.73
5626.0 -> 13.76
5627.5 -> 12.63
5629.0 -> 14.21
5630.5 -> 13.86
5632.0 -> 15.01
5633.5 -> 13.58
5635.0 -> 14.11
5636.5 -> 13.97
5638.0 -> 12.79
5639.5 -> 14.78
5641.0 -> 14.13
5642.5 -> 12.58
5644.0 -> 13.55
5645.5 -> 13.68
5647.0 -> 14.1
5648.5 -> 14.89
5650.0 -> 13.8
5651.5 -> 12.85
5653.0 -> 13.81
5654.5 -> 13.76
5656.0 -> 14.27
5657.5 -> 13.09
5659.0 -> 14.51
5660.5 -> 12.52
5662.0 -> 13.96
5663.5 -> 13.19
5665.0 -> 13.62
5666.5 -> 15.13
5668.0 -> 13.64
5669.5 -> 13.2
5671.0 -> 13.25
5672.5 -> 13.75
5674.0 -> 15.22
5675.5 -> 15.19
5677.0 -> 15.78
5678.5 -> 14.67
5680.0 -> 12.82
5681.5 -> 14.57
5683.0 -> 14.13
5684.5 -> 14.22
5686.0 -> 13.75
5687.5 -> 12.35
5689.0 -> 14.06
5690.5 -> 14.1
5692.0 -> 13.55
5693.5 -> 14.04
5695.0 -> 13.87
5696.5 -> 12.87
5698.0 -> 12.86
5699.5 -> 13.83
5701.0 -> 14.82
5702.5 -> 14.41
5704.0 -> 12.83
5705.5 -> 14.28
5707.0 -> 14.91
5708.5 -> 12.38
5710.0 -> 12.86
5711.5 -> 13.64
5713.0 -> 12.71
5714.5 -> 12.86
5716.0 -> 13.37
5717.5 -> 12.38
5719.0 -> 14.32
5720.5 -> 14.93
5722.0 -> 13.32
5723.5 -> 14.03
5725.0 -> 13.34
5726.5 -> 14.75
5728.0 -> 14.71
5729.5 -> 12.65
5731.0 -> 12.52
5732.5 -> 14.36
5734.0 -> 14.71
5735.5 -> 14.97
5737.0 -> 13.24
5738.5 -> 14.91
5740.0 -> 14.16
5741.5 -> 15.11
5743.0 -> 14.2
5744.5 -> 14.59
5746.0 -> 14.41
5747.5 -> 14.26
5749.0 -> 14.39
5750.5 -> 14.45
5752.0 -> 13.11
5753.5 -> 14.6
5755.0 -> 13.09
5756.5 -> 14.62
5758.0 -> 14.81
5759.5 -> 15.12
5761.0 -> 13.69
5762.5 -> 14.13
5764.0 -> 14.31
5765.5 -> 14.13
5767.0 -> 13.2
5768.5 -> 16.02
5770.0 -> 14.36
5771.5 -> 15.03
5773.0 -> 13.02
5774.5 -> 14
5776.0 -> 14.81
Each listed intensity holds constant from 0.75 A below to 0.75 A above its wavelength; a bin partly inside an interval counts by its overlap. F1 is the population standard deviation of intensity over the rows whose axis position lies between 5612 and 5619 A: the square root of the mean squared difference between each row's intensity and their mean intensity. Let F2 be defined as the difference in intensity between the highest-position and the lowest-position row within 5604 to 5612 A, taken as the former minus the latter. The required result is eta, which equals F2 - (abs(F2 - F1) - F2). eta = 2.4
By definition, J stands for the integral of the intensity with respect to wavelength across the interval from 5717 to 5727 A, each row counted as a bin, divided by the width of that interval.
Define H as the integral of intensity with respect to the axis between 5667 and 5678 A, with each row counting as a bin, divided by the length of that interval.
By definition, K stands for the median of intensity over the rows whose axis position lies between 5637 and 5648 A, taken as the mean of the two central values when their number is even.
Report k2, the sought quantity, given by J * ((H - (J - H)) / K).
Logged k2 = 15.0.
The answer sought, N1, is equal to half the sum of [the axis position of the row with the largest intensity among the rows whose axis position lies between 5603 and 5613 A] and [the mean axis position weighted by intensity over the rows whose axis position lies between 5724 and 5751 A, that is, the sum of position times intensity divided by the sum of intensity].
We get 5672.9 A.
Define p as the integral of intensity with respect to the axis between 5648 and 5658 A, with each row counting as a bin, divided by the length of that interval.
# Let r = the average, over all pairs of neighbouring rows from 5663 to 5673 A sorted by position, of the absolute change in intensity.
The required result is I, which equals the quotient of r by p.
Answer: 0.053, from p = 13.8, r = 0.74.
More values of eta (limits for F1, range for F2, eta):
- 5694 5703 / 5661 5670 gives -3.0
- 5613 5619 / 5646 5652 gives -4.5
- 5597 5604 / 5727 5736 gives 0.1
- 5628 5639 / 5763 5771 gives -0.5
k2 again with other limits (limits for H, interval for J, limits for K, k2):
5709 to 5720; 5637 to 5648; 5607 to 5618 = 11.9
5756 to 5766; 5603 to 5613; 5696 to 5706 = 15.0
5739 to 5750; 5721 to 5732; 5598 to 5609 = 15.0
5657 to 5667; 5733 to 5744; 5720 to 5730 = 13.3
